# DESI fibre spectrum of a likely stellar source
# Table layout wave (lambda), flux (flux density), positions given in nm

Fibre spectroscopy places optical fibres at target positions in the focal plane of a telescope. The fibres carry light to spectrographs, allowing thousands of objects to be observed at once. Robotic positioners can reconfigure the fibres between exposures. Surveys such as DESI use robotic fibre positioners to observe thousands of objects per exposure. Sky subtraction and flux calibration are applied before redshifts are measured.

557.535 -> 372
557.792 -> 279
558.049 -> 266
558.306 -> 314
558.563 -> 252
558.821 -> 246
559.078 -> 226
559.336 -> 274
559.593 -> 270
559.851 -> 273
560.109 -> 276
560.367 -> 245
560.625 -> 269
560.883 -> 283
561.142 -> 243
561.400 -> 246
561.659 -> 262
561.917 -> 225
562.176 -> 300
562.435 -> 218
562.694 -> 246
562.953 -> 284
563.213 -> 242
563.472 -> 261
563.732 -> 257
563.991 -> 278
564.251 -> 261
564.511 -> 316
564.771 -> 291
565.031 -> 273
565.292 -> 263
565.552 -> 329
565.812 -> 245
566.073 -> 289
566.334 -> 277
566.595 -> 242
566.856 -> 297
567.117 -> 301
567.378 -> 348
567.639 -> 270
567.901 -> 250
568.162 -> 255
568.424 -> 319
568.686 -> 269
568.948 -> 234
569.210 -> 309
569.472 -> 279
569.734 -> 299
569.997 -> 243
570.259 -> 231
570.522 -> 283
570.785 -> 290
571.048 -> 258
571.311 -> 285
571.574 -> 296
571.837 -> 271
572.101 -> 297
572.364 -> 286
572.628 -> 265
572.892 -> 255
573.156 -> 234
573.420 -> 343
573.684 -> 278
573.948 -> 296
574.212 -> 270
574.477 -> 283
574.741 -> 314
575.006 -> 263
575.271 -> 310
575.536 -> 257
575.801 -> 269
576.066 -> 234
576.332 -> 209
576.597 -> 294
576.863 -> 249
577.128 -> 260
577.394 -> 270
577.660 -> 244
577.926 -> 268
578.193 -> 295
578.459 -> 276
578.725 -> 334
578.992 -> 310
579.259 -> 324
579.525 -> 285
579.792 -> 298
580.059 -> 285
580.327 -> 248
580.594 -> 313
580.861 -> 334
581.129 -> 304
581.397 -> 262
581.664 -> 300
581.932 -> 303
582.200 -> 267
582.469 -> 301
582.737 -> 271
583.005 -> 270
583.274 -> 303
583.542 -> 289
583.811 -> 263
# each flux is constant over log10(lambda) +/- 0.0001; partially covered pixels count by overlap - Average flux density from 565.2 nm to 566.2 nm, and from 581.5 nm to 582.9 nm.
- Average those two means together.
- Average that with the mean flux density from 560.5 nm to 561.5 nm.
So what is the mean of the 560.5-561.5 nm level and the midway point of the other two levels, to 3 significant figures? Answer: 273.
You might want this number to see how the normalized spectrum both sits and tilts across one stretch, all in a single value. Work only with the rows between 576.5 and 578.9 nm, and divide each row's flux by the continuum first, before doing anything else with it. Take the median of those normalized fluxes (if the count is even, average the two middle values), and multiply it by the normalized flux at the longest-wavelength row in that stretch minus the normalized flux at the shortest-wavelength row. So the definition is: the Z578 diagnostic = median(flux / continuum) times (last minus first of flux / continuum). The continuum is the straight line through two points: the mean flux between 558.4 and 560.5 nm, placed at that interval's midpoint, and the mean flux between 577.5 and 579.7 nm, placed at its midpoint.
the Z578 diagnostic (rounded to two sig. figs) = 0.12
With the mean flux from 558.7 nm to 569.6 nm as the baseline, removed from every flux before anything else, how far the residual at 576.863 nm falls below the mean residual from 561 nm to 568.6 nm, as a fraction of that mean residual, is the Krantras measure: 12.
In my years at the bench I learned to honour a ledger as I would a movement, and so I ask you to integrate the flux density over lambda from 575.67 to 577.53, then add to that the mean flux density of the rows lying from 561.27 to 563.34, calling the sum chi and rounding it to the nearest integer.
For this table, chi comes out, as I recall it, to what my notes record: 727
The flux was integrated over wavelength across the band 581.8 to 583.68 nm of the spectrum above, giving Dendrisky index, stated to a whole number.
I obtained 538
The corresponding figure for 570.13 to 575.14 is 1397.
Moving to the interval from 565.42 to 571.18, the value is 1601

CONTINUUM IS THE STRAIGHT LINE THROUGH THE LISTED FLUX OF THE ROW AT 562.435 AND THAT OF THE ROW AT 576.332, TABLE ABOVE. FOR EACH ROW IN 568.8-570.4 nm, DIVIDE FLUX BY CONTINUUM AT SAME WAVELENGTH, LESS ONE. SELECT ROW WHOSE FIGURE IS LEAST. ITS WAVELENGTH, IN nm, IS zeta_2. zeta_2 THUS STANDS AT 570.259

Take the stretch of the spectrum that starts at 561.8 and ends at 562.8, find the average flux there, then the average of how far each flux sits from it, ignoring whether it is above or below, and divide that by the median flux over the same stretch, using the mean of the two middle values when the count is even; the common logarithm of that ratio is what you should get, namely -0.95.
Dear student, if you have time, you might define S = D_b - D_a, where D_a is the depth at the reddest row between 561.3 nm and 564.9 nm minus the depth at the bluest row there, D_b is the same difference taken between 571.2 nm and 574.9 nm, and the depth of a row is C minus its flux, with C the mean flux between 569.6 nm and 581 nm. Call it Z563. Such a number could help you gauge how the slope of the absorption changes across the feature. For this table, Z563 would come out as 16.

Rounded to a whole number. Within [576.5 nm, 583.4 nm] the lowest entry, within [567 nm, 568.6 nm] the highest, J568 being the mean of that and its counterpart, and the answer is 296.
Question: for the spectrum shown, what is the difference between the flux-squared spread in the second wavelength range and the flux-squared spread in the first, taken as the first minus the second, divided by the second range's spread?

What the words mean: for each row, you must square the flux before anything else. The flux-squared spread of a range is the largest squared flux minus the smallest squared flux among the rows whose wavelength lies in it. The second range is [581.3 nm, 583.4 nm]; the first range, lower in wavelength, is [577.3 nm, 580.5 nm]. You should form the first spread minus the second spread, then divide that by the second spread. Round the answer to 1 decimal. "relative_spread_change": 1.2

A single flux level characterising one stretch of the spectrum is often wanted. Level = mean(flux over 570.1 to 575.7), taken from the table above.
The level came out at 279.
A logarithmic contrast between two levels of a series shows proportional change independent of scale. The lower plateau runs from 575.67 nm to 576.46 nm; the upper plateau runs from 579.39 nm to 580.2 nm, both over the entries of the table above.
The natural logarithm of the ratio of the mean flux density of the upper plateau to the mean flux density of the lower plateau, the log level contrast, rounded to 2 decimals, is 0.20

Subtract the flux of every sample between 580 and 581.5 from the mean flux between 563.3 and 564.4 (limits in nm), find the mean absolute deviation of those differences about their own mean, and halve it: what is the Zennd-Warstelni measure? 13.0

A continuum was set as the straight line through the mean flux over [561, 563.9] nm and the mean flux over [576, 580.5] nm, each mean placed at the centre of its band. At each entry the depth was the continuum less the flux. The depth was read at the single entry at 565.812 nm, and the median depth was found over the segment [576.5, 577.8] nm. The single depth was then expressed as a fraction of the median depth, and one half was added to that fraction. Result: 1.4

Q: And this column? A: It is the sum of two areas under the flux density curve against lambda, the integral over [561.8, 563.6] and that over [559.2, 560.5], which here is 805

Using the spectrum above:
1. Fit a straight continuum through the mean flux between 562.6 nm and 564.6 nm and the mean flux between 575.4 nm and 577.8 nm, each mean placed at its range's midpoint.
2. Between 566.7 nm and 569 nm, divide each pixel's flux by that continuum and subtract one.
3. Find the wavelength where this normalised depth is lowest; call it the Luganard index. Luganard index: 568.948 nm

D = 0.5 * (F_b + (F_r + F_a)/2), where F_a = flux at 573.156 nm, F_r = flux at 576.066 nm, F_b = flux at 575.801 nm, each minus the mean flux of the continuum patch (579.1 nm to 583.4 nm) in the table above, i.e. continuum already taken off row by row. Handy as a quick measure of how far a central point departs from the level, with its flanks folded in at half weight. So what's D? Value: -40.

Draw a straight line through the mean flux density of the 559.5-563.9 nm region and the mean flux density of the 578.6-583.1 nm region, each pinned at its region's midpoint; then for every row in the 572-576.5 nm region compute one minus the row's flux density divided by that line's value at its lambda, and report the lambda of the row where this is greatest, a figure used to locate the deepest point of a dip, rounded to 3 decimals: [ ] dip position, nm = 576.332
